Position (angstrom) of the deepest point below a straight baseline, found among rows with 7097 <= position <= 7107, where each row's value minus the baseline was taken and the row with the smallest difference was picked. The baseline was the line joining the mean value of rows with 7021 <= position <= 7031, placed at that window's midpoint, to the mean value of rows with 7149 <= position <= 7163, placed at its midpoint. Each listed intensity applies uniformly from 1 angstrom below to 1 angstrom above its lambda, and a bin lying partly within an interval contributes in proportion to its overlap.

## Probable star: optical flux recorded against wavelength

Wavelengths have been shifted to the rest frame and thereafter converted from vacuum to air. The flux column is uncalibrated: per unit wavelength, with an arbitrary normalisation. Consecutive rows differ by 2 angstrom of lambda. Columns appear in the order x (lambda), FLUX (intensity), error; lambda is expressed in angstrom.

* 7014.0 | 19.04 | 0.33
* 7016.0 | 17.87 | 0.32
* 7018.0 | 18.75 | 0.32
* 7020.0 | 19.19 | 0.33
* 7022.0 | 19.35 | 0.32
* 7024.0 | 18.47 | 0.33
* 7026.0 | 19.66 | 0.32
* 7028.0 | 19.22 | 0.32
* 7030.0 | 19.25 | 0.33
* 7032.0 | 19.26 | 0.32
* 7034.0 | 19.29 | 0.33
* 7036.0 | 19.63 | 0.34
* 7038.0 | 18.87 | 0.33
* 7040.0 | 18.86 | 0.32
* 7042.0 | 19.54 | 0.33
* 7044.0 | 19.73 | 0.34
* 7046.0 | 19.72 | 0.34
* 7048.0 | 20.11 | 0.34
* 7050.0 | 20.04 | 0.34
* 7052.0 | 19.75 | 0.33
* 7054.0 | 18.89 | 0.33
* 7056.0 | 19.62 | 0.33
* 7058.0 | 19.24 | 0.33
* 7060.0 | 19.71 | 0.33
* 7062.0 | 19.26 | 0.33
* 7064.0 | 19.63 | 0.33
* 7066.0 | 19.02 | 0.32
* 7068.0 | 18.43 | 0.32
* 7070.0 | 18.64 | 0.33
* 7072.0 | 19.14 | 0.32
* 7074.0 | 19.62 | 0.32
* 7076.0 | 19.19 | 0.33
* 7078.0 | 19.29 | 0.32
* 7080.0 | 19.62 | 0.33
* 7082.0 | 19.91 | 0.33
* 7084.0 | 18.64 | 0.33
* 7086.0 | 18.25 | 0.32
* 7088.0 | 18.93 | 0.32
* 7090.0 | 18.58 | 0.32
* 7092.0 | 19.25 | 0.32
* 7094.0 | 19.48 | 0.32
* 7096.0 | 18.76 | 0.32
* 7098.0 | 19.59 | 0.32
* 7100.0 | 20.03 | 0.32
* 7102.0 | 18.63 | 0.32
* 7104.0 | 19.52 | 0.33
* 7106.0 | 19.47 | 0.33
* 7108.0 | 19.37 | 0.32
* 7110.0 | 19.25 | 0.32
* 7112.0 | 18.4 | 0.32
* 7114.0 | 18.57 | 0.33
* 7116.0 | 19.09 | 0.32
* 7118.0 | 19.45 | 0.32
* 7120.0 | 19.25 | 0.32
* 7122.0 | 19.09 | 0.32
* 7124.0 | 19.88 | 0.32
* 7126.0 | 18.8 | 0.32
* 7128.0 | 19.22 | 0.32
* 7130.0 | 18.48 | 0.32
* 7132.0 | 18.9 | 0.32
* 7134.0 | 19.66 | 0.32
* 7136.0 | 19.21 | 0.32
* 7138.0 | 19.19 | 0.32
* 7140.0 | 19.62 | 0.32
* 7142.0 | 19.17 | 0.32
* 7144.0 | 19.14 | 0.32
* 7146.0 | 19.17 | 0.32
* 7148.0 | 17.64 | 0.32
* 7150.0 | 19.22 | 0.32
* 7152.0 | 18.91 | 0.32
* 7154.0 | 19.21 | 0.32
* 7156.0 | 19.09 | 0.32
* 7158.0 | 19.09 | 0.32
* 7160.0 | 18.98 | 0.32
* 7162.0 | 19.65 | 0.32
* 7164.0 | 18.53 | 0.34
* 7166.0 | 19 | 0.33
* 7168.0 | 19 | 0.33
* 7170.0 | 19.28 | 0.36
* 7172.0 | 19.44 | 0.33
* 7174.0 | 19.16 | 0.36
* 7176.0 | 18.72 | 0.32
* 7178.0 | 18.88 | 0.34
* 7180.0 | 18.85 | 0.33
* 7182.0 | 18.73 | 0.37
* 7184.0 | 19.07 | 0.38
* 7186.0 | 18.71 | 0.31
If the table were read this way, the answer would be 7102.0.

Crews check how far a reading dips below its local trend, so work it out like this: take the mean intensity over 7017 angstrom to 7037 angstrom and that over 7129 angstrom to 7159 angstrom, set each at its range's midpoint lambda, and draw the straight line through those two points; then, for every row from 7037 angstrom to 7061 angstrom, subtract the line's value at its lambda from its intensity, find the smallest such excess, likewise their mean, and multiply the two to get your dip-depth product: -0.109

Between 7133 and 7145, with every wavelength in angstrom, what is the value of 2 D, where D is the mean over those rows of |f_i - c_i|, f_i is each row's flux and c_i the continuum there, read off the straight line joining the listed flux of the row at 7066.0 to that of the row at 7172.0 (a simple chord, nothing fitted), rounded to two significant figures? 0.41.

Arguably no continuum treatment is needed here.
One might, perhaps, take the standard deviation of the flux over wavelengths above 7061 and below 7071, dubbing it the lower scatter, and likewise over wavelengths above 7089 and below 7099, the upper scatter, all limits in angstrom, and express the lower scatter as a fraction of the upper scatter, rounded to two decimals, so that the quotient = 1.08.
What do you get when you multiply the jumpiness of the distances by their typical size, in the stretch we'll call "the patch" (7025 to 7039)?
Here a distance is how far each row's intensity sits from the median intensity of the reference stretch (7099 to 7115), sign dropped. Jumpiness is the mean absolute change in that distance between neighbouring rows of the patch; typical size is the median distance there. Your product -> 0.011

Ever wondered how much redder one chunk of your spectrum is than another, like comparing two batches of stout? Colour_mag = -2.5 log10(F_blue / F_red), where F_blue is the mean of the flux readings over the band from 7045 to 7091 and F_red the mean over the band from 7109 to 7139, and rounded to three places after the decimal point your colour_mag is -0.010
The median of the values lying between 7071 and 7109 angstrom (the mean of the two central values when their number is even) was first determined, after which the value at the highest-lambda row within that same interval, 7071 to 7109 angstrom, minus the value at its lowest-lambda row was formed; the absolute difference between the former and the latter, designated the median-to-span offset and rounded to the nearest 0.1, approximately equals 19.1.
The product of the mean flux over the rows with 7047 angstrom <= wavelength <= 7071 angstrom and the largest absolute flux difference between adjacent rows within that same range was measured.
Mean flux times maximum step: 17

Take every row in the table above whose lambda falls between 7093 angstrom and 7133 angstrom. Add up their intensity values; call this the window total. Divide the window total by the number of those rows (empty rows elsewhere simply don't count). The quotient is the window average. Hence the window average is 19.2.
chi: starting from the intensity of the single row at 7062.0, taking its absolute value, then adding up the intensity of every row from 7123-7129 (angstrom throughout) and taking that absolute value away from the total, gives 38.6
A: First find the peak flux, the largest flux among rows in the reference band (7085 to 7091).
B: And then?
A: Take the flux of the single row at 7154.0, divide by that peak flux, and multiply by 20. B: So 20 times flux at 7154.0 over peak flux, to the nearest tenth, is 20.3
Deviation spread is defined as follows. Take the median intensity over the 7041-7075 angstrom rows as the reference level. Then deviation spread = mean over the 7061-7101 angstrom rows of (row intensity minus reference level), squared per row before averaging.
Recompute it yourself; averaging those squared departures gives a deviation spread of 0.45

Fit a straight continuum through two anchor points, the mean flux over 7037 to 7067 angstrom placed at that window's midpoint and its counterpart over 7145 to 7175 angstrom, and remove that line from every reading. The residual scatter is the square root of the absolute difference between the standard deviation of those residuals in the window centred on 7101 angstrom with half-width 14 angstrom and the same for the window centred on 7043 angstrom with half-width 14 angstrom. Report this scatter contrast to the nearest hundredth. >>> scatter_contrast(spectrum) 0.24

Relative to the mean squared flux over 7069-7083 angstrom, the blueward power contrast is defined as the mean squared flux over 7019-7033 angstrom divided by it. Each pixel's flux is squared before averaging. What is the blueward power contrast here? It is 0.99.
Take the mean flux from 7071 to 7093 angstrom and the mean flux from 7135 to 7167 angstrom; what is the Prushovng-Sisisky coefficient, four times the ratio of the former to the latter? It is 4.02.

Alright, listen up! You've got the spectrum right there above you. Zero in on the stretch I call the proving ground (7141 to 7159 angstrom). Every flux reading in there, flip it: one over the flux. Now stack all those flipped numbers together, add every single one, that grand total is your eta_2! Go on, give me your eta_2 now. 0.475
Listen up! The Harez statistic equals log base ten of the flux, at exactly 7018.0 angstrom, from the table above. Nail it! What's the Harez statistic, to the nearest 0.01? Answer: 1.27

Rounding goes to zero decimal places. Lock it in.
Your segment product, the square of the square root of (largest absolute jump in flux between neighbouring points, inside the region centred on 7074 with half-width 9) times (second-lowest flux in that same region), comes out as 11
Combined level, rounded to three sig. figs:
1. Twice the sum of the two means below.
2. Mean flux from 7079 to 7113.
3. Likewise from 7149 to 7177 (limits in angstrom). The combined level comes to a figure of 76.5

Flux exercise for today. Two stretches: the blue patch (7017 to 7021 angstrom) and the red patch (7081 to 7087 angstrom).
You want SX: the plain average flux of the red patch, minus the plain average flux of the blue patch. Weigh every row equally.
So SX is 0.0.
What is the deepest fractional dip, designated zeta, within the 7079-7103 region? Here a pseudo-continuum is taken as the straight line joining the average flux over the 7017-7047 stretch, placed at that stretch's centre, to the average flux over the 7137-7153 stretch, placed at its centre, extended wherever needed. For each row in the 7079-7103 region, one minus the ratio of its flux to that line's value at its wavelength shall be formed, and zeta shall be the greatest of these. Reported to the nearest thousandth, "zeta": 0.046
